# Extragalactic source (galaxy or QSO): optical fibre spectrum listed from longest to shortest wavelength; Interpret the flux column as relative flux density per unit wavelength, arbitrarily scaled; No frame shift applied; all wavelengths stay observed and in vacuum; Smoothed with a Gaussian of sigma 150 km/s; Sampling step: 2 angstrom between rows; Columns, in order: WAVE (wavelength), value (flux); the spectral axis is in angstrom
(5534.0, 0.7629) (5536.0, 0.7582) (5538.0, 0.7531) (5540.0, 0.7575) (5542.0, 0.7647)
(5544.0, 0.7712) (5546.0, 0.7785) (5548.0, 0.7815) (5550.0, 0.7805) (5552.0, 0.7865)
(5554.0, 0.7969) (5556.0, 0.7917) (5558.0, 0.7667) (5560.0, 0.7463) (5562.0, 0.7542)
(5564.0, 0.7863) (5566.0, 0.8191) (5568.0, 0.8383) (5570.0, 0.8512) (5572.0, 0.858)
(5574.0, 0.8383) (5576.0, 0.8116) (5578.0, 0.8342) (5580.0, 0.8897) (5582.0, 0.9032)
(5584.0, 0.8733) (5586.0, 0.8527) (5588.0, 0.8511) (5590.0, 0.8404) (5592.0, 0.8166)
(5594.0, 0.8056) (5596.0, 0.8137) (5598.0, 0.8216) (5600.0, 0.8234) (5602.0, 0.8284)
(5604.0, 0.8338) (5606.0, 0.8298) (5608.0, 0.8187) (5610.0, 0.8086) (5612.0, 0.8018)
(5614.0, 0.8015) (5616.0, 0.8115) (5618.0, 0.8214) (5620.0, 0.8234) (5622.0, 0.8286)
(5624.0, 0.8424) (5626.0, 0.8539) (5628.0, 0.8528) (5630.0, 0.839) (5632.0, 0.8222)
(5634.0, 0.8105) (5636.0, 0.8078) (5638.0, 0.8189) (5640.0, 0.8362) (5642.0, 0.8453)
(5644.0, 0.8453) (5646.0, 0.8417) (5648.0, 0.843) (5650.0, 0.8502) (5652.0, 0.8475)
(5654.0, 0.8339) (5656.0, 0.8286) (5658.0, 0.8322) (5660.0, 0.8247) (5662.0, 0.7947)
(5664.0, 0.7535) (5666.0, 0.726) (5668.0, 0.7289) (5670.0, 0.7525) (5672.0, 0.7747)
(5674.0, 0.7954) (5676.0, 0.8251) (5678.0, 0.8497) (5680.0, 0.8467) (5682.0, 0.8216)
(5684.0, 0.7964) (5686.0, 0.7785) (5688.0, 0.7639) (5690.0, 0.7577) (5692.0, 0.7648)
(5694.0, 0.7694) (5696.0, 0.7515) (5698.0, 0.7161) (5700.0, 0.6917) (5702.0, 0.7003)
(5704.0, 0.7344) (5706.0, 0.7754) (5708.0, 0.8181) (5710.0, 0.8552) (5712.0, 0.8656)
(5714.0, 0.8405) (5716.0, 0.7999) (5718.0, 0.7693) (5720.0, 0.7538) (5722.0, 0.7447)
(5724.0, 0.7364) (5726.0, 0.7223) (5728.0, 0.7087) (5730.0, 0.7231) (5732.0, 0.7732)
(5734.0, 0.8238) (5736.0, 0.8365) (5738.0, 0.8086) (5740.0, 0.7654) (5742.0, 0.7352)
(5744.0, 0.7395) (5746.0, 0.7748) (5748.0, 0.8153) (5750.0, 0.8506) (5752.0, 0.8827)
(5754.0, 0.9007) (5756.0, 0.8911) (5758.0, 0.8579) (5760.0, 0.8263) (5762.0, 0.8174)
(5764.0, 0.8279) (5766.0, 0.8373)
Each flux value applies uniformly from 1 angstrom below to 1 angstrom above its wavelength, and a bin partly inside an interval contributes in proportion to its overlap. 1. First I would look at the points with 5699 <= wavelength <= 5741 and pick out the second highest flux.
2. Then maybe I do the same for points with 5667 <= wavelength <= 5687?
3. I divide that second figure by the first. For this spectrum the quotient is 0.990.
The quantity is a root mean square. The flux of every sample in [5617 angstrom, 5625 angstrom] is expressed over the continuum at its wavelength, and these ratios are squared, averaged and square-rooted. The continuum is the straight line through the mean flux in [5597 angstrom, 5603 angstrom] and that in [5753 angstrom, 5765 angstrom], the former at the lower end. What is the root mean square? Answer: 1.00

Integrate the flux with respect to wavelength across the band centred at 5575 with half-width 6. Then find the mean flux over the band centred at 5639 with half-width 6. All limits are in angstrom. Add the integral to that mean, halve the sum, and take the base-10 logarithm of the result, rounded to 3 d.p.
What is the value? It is 0.740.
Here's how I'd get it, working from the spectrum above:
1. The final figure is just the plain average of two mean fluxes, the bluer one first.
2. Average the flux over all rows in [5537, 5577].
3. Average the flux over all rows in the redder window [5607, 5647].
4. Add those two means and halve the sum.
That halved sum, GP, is 0.809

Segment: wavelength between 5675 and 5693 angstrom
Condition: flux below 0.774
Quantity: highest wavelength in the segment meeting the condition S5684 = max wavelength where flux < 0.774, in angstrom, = 5692.0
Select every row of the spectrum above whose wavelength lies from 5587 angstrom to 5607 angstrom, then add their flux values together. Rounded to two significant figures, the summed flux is 8.3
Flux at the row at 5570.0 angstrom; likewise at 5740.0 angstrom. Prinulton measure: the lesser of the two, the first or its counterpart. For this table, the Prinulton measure 0.77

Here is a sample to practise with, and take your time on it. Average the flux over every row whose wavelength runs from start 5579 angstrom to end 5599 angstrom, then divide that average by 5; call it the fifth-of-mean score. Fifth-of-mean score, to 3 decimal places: 0.169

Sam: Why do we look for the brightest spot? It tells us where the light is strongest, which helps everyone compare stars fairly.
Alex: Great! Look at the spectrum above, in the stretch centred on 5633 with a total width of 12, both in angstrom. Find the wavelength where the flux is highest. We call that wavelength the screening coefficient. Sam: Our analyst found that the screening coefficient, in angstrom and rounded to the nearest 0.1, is 5628.0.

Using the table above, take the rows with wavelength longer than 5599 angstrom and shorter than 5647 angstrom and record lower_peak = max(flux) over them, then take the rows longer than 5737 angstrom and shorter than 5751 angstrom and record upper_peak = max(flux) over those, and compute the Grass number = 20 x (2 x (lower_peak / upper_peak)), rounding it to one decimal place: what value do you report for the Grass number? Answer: 40.2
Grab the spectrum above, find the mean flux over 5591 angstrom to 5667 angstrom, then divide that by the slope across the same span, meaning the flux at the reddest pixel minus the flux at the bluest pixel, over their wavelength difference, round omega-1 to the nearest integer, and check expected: -671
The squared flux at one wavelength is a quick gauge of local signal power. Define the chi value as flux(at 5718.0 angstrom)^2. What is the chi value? 0.59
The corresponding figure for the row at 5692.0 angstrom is 0.58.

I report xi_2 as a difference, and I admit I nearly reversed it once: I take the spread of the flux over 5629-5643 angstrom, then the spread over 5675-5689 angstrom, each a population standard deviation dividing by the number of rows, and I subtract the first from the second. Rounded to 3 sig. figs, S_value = 0.0171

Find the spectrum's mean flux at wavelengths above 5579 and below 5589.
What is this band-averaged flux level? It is 0.87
